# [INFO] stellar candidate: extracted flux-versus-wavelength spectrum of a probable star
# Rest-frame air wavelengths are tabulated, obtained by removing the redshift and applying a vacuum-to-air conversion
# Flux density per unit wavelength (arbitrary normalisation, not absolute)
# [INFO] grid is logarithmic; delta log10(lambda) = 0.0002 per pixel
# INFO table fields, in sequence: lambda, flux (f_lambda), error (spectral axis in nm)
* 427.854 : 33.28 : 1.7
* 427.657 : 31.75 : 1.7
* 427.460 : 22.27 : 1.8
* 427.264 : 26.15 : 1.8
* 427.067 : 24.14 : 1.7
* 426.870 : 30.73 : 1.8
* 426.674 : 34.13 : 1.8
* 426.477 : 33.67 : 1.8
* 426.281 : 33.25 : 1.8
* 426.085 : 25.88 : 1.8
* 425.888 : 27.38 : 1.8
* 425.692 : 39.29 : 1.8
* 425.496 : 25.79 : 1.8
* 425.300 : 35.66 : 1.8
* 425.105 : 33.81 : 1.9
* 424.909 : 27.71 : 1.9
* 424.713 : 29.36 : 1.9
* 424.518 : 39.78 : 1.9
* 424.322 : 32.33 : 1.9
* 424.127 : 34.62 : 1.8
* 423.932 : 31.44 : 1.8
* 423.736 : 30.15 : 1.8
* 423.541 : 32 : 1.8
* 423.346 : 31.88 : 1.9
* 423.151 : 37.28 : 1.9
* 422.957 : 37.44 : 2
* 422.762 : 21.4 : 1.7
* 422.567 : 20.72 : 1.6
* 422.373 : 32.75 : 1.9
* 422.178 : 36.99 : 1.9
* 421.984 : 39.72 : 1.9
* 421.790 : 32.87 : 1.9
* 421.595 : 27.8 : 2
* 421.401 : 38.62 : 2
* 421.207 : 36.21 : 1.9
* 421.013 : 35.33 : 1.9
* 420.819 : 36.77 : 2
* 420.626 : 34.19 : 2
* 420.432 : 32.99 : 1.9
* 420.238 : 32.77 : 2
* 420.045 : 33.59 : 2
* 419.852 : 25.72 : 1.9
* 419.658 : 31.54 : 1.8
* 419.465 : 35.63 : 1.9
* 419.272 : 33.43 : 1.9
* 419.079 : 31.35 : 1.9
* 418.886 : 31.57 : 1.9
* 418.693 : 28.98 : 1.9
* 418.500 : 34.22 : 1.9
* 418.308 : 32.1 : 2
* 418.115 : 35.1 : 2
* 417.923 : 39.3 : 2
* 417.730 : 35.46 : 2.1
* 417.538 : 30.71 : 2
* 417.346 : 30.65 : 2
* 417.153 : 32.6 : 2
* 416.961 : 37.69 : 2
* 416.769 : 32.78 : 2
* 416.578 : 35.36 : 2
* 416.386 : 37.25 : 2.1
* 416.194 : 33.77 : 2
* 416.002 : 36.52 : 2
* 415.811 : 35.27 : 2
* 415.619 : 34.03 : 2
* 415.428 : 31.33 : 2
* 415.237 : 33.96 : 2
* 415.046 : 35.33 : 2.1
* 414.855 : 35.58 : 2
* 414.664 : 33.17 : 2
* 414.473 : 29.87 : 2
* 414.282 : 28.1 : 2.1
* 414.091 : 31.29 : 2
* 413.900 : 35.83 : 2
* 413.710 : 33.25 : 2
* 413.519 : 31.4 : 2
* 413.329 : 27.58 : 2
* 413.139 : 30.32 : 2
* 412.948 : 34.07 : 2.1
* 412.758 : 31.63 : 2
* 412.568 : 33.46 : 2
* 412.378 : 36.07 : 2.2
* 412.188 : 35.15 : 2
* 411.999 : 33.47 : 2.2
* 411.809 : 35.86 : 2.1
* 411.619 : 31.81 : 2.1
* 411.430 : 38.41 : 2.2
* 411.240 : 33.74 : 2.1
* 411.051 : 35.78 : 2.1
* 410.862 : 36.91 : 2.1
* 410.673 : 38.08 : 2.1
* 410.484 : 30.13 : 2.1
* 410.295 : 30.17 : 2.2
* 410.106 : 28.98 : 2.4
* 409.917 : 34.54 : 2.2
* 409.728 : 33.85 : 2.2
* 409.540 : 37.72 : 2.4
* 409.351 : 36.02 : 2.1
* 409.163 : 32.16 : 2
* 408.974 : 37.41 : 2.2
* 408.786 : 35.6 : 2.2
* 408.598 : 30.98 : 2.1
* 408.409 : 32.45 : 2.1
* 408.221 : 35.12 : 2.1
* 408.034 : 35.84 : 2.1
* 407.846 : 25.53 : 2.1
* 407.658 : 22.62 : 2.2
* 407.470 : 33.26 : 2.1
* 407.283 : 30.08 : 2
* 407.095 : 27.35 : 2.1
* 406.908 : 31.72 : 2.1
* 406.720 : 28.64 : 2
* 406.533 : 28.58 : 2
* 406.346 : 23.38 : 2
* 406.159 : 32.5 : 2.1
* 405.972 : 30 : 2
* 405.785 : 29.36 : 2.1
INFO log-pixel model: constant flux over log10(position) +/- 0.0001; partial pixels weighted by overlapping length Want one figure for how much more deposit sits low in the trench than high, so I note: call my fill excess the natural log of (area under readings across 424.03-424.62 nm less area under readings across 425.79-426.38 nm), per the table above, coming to 1.4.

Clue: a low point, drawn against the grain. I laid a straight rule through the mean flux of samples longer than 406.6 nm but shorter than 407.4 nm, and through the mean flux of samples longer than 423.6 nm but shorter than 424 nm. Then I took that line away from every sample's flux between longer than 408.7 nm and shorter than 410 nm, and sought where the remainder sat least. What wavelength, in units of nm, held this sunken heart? 409.163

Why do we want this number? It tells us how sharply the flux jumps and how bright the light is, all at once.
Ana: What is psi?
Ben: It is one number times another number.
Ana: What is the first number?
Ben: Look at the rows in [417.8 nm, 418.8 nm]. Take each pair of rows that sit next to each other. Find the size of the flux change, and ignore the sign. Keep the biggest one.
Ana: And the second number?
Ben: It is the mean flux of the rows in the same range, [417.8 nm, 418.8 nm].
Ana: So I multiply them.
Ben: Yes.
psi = 178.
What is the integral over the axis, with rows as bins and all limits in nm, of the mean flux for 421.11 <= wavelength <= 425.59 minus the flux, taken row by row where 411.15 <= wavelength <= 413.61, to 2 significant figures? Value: -2.1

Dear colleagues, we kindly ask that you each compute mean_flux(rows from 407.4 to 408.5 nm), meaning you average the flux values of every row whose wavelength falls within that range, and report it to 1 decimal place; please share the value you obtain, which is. 30.8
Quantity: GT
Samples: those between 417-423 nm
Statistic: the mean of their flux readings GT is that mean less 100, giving -67.1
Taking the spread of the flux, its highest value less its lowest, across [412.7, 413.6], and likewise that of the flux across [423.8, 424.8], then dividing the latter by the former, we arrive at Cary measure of 1.6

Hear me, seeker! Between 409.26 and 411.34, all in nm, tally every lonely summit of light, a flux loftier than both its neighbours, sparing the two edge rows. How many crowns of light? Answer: 4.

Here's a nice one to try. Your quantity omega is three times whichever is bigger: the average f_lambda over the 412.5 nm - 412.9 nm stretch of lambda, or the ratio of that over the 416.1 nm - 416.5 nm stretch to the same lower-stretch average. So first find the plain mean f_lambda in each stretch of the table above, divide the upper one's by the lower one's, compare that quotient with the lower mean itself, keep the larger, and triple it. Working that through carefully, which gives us 98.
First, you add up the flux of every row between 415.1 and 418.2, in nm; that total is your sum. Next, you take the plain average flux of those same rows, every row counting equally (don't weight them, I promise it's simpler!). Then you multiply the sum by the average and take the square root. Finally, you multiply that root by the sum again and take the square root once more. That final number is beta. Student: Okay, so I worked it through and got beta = 276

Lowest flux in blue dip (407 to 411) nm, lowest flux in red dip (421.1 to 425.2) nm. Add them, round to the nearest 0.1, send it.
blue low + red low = 43.3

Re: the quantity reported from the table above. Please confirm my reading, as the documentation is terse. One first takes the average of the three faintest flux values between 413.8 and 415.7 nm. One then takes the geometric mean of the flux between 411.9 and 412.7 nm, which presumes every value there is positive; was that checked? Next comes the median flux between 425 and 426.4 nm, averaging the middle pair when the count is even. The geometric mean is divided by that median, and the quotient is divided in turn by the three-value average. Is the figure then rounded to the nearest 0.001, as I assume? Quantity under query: 0.035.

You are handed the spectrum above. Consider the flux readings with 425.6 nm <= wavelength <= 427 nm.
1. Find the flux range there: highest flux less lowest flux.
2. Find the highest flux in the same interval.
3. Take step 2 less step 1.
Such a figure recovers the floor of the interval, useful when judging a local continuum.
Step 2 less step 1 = 25.9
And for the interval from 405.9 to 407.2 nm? 23.4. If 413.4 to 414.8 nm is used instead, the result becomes 28.1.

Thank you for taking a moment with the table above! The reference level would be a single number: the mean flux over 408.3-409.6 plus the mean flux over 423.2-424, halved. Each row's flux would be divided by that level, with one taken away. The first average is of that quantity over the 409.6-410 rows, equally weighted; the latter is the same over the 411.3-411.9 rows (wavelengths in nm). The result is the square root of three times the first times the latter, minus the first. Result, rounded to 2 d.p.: 0.05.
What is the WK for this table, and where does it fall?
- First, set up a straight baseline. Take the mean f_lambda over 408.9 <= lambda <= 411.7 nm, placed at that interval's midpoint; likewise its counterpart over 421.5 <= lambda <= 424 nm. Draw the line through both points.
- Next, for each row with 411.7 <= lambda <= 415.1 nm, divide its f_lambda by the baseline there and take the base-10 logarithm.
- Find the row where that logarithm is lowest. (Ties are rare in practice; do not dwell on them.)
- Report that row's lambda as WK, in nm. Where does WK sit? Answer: 413.329 nm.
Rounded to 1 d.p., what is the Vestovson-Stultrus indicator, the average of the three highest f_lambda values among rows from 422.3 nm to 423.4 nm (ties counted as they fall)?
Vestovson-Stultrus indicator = 35.8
